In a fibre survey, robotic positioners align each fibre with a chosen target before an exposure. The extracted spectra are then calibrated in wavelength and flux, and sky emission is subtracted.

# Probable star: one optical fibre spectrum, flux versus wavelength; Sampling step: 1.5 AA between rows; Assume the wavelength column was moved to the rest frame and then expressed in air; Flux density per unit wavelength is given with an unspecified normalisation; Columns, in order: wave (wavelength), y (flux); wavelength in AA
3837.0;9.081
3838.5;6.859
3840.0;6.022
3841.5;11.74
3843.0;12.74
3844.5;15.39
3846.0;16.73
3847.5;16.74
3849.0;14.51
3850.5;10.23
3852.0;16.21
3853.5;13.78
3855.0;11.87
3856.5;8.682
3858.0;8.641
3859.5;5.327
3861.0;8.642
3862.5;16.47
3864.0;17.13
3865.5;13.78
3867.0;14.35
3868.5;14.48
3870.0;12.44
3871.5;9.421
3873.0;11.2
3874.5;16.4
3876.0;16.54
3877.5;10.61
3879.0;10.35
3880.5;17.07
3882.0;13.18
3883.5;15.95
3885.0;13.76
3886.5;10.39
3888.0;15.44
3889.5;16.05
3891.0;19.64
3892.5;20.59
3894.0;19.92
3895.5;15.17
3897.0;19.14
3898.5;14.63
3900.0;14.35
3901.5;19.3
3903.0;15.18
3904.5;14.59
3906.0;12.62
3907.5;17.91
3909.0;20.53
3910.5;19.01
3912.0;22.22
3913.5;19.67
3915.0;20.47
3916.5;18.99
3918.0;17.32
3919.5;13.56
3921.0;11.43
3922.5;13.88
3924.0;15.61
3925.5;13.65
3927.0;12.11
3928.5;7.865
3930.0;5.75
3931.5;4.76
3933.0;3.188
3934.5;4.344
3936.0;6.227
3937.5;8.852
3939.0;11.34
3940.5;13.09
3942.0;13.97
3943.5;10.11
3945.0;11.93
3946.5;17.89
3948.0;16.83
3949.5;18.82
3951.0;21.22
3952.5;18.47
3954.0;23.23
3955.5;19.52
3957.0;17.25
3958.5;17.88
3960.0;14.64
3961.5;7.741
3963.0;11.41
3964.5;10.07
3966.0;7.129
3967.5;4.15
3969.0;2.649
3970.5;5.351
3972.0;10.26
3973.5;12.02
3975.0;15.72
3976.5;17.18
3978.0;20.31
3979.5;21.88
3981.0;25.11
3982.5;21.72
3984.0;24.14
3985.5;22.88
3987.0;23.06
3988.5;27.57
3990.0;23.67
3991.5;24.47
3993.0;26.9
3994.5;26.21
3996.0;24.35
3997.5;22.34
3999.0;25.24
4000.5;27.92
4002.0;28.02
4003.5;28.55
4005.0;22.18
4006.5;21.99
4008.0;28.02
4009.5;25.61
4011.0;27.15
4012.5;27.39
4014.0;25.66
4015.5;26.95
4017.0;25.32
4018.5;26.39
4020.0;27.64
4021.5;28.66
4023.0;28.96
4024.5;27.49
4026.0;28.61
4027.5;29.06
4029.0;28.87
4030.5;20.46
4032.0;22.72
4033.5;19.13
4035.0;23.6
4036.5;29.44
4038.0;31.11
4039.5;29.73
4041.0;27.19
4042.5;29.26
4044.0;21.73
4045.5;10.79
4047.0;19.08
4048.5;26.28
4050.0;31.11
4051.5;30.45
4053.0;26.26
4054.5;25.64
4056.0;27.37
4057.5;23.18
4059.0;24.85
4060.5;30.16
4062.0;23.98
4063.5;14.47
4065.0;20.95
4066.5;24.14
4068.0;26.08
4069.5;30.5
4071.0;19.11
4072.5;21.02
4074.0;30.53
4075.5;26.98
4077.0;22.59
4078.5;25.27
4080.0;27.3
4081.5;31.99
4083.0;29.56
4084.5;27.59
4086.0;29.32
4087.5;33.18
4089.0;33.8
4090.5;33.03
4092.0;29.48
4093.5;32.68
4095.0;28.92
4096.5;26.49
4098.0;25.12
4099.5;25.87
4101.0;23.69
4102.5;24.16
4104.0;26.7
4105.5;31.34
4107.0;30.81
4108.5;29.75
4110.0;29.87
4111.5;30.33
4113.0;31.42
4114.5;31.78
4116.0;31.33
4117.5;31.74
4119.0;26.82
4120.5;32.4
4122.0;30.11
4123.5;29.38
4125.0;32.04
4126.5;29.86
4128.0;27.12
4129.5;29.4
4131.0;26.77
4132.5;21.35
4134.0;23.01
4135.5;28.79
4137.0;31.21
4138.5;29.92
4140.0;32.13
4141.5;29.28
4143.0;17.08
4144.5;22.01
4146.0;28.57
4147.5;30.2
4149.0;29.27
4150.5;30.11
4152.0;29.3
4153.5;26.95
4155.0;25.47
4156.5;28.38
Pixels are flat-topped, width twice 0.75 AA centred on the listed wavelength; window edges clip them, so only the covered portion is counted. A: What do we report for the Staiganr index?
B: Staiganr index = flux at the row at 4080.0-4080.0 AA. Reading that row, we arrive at 27.3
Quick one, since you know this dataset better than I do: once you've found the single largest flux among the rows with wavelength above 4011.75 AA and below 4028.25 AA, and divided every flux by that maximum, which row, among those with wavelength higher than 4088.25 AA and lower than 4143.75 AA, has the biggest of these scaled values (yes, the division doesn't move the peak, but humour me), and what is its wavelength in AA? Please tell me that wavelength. 4089.0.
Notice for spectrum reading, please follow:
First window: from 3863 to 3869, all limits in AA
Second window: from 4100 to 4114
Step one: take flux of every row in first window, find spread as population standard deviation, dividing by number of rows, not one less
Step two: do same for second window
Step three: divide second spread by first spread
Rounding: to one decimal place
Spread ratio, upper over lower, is 2.2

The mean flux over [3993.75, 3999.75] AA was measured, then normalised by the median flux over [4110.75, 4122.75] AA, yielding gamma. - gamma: 0.78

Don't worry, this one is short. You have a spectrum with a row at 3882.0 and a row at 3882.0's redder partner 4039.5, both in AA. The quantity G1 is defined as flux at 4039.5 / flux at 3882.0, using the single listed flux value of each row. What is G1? 2.26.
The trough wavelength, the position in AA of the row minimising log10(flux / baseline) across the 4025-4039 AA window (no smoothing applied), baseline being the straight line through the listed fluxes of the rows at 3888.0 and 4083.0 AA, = 4033.5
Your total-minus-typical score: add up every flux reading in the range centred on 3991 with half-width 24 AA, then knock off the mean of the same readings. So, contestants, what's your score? 668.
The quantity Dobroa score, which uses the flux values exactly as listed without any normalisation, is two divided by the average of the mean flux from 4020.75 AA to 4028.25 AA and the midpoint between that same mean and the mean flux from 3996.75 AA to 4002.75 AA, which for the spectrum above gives 0.072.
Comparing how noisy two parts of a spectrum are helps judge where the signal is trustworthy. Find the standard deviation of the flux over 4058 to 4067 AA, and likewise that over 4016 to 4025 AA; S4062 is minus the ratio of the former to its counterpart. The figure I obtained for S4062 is -3.8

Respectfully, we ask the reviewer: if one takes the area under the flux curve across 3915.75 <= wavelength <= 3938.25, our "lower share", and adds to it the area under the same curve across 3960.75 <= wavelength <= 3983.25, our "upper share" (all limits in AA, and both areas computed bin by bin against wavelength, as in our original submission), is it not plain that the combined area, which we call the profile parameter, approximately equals 525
